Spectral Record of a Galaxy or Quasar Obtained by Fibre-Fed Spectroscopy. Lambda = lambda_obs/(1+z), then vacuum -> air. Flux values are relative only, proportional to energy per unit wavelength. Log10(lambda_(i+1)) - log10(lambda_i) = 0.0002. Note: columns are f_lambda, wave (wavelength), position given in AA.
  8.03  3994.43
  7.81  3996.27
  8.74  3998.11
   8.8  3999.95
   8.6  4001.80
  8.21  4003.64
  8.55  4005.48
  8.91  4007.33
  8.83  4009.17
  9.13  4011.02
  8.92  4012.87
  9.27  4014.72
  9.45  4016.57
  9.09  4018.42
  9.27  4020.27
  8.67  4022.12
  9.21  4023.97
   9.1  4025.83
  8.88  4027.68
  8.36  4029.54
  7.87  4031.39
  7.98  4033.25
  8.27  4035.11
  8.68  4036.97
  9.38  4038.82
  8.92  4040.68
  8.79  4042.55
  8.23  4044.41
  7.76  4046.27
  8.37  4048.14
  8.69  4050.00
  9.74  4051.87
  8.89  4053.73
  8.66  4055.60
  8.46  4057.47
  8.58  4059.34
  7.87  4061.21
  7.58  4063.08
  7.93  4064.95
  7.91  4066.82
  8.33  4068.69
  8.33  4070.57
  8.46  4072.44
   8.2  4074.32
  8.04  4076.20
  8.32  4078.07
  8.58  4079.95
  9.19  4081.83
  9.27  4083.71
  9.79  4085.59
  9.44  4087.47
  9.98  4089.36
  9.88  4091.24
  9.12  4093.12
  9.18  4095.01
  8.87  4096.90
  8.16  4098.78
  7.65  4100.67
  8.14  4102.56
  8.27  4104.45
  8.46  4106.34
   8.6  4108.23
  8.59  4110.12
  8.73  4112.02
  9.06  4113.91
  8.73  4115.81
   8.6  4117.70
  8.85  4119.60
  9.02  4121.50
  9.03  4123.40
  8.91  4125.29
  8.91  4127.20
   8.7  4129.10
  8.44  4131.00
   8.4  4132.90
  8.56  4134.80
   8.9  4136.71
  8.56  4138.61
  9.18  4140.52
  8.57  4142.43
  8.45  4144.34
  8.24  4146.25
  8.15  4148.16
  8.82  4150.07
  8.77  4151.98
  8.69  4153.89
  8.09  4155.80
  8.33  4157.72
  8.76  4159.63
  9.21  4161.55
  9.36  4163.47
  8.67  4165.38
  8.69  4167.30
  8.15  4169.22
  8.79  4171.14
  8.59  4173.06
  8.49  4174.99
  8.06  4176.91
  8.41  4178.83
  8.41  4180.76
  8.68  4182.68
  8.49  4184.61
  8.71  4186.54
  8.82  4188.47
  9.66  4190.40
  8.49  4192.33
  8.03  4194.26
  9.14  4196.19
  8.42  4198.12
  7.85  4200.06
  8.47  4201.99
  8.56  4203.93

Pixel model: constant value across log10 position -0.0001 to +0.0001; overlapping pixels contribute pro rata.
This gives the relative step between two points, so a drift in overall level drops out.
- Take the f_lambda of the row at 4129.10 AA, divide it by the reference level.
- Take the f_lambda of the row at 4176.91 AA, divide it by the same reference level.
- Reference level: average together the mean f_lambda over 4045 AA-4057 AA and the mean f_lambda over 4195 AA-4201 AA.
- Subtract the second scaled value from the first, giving 0.075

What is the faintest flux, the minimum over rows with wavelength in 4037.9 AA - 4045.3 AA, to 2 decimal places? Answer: 8.23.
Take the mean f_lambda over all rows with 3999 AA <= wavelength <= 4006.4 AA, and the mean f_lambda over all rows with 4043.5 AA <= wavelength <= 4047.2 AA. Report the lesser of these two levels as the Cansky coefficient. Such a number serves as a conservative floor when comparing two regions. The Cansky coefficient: 8.00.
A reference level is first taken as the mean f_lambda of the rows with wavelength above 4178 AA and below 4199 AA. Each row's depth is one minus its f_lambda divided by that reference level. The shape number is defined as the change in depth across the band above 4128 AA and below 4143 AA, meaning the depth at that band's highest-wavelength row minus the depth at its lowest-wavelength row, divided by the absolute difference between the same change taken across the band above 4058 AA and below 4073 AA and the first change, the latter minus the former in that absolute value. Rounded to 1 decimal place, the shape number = 13.0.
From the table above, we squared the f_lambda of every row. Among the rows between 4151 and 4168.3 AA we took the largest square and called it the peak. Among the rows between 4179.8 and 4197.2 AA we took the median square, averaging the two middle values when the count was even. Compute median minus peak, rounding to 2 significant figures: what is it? -12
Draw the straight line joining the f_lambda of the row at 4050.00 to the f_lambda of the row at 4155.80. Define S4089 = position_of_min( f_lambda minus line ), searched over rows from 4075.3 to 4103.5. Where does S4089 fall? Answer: 4100.67 AA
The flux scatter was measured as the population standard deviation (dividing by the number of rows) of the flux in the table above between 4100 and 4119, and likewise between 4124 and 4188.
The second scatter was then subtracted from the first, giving 0.06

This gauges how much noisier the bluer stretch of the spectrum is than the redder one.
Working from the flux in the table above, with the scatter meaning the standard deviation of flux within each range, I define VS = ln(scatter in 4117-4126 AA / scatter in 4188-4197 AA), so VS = -1.3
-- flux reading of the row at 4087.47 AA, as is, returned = 9.44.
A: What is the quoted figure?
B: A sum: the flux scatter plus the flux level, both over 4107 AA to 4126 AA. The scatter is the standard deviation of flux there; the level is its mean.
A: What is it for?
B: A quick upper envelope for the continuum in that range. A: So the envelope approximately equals 8.99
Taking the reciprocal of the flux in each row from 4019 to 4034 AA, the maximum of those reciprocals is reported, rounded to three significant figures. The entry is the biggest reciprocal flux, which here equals 0.127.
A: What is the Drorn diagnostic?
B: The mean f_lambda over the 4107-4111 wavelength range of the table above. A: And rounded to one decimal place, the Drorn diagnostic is 8.6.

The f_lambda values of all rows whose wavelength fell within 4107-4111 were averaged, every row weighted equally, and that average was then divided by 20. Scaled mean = 0.430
